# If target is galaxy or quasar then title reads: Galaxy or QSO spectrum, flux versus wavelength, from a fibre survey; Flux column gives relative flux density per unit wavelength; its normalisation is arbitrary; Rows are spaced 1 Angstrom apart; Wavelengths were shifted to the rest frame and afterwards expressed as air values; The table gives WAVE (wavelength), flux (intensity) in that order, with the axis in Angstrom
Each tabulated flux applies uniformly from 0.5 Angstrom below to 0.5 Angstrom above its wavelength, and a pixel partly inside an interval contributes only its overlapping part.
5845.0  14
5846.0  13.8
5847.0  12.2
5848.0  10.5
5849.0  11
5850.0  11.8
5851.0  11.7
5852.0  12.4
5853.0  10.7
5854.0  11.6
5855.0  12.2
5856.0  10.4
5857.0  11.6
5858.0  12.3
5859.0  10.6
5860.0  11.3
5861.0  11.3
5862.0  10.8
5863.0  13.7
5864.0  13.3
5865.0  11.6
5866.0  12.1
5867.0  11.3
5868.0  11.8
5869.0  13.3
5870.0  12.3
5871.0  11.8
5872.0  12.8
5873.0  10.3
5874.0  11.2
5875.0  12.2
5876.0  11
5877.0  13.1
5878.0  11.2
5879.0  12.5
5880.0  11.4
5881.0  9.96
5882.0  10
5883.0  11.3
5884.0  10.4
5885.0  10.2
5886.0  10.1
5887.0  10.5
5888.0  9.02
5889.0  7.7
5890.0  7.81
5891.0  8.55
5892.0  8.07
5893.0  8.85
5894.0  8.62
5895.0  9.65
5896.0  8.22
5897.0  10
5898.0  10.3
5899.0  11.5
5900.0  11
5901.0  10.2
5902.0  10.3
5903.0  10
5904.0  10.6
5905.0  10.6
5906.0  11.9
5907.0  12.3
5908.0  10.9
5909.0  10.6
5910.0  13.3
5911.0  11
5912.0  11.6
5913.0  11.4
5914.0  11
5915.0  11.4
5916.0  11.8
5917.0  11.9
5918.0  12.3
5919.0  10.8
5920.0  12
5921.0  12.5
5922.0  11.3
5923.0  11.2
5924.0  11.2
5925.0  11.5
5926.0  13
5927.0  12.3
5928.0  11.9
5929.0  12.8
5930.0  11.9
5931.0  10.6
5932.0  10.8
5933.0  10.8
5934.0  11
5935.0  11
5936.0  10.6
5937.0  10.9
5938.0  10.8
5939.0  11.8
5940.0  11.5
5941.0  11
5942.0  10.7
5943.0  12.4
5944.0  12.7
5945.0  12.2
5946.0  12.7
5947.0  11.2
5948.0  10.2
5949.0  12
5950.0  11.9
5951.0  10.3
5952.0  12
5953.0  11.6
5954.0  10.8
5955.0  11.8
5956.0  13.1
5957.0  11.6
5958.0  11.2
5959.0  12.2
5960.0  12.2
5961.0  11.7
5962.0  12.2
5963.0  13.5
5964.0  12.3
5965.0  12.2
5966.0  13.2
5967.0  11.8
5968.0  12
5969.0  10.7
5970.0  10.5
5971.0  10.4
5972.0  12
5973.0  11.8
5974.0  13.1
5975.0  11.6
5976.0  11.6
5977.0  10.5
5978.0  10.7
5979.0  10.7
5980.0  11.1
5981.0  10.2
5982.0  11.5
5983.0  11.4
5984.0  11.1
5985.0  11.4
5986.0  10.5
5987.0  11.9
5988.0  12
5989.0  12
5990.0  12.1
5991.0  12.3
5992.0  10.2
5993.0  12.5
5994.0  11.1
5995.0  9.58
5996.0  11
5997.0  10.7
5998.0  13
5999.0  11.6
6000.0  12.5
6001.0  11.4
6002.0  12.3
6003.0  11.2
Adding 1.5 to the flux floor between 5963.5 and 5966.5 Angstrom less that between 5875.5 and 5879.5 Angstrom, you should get 2.7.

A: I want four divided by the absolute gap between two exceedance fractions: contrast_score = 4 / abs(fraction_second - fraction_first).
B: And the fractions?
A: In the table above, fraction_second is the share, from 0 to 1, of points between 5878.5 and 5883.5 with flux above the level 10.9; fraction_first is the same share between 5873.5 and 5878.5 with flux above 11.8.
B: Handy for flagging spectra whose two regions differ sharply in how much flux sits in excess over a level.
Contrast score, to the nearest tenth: 20.0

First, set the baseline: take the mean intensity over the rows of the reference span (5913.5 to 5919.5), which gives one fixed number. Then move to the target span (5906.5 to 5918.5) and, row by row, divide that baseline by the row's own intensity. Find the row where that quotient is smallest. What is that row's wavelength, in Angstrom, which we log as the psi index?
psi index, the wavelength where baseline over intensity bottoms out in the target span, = 5910.0 Angstrom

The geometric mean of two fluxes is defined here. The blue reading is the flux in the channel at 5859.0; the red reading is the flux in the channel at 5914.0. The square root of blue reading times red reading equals 10.8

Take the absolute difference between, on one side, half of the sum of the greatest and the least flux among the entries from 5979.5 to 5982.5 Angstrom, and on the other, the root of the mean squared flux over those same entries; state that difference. 0.10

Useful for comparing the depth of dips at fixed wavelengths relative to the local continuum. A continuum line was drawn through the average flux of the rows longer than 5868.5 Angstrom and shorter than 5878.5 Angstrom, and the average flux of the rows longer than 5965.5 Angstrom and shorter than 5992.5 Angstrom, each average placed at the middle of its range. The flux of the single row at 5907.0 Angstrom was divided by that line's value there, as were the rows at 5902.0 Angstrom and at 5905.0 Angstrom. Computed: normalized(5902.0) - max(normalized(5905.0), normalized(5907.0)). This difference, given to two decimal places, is -0.17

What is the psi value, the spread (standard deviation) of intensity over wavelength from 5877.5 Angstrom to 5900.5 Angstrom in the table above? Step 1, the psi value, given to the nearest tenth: 1.3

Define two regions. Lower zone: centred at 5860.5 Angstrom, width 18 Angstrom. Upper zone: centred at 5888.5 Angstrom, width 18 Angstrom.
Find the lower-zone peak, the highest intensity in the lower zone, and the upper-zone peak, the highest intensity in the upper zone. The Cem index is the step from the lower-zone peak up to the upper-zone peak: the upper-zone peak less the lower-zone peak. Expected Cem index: -2.3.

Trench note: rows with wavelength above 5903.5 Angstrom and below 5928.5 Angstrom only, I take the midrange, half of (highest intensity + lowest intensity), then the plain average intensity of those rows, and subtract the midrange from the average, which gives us -0.34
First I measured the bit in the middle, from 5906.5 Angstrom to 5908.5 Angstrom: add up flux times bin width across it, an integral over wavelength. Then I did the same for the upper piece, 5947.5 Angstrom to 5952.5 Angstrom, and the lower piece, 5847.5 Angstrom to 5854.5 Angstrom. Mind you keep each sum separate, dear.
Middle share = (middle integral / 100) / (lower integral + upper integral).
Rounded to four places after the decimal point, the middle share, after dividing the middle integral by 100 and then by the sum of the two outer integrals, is 0.0017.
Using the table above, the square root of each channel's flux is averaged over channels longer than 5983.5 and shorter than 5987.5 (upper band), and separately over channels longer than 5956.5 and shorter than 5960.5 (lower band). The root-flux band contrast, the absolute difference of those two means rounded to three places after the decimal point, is 0.085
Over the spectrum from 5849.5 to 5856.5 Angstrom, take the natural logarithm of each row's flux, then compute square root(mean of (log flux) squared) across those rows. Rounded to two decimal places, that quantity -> 2.45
